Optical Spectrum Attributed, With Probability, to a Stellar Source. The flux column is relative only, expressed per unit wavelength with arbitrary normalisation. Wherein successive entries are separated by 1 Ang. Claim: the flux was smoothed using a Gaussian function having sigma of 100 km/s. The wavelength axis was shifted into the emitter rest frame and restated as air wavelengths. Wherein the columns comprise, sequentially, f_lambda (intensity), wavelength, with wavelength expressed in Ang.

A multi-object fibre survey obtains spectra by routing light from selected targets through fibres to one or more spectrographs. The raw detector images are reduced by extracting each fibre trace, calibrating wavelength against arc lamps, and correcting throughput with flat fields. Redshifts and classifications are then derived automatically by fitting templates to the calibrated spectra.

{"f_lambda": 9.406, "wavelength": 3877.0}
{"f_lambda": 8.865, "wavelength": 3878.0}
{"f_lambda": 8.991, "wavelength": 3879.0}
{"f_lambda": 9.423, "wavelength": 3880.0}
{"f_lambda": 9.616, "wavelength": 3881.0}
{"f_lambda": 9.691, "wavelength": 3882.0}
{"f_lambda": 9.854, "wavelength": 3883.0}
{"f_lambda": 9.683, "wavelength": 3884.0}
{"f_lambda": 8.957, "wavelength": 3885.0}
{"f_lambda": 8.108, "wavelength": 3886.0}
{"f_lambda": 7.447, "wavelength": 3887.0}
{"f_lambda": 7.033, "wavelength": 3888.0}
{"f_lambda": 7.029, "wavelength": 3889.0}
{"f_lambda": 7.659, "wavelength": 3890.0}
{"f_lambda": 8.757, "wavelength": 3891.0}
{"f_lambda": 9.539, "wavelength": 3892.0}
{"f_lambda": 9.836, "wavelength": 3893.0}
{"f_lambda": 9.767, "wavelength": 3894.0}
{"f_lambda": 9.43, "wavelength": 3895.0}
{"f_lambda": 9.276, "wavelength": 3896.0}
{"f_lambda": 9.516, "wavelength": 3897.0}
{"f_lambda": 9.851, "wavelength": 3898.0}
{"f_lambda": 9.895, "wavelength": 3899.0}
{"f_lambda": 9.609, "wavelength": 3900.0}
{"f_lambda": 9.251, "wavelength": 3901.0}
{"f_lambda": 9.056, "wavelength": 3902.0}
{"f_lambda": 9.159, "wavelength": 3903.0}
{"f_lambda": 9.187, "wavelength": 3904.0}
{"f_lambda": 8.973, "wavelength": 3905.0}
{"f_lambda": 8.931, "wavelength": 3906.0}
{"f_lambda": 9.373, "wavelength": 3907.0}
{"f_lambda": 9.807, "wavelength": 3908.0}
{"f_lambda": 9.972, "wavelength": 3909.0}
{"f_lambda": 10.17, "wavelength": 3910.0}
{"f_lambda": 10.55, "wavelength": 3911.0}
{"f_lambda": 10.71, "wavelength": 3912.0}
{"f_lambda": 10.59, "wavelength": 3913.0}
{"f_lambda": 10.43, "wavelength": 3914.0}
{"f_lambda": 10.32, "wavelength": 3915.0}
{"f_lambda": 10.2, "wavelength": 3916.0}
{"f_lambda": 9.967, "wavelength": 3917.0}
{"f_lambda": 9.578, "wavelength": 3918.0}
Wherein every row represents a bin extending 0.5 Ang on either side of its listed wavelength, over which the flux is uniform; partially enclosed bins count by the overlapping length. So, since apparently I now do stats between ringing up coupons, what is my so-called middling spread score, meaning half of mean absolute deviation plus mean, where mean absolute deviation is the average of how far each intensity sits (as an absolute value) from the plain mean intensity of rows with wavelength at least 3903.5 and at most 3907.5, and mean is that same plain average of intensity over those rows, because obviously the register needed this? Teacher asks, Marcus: 4.64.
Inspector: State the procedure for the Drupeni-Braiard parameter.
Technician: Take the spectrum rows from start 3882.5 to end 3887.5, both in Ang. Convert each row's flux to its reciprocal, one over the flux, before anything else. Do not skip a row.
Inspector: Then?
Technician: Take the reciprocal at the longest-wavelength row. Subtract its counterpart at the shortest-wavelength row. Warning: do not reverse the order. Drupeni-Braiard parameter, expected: 0.033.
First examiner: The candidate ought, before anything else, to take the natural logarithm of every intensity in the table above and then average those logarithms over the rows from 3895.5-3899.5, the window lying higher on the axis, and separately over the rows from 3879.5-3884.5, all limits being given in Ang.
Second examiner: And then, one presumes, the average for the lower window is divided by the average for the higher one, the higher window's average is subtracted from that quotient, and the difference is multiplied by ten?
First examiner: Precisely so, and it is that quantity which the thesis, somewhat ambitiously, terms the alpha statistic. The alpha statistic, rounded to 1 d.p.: -12.6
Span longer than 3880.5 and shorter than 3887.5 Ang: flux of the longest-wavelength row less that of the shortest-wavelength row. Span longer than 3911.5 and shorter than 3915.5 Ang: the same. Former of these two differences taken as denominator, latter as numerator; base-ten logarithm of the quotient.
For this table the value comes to -0.7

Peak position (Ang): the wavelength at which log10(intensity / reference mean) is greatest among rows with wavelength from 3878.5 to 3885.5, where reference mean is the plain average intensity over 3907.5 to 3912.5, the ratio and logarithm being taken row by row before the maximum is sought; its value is 3883.0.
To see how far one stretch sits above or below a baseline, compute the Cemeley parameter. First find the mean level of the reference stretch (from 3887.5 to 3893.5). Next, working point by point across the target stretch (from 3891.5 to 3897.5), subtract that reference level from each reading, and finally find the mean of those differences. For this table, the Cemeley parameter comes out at 1.3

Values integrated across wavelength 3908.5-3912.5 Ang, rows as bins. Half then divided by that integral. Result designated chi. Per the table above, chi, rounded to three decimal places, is 0.012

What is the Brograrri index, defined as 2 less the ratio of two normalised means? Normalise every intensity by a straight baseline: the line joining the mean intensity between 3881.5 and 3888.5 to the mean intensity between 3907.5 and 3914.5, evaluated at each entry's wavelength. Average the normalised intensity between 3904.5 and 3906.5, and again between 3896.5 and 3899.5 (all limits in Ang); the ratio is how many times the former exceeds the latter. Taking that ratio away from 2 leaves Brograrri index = 1.13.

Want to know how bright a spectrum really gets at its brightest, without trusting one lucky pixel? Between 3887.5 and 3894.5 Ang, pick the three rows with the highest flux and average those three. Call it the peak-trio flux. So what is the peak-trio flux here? 9.7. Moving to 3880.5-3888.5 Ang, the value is 9.7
